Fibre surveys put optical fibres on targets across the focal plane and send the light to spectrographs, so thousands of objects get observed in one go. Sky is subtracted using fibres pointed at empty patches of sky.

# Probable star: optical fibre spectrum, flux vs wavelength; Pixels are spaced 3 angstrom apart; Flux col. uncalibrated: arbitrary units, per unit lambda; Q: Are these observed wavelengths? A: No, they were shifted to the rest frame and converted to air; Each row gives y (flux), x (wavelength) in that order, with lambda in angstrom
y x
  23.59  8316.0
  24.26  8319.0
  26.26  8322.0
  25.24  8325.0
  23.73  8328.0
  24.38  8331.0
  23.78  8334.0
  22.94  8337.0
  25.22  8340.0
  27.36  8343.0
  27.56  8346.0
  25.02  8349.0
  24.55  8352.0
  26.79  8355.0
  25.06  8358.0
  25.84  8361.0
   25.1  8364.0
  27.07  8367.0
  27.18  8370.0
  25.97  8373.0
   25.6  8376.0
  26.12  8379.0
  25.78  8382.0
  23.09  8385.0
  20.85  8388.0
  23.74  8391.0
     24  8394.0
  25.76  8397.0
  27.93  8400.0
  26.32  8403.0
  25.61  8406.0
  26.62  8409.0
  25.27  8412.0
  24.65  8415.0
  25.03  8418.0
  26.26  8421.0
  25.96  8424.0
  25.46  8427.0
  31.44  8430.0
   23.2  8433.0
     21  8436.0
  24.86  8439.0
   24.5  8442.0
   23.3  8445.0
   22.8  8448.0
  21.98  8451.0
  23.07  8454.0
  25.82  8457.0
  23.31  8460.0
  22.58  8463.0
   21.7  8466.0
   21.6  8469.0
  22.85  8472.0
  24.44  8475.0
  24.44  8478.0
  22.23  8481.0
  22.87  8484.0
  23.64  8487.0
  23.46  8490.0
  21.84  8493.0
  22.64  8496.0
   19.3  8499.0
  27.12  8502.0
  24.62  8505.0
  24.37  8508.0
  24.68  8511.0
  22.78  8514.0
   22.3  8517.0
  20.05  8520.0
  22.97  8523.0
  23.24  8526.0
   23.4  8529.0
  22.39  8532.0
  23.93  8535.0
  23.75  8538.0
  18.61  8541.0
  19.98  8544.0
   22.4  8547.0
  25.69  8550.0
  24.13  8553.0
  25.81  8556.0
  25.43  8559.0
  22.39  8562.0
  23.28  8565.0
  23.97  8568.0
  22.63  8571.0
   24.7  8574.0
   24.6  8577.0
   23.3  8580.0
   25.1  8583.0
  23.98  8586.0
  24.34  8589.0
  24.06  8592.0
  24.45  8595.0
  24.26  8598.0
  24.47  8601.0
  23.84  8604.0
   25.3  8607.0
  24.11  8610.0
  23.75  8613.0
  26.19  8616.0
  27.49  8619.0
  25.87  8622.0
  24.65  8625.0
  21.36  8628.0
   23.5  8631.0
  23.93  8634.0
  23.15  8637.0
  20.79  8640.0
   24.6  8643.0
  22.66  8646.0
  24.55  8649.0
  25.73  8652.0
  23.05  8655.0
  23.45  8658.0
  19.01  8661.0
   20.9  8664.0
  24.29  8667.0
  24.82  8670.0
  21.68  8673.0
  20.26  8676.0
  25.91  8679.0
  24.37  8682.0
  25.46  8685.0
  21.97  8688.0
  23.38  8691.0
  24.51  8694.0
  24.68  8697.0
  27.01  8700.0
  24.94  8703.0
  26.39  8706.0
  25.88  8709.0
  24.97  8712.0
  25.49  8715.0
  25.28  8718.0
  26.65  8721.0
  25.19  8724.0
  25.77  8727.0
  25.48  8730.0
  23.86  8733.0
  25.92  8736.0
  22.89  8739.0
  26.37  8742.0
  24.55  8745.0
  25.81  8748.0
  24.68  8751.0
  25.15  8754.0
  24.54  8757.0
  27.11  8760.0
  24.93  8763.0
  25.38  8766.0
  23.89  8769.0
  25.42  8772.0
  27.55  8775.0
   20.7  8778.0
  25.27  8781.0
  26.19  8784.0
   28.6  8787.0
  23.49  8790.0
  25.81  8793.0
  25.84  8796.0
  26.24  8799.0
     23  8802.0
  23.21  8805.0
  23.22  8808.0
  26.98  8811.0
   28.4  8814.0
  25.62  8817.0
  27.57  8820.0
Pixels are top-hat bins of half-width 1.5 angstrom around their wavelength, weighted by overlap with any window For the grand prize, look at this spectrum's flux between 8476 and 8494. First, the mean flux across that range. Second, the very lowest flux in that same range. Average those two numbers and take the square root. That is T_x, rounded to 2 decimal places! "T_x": 4.74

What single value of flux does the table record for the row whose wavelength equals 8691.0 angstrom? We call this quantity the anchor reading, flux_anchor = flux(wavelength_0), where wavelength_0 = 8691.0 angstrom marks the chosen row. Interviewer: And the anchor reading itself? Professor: 23.38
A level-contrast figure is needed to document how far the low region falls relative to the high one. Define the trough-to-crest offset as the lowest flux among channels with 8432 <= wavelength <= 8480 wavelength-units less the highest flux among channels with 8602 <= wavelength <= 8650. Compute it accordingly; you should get -6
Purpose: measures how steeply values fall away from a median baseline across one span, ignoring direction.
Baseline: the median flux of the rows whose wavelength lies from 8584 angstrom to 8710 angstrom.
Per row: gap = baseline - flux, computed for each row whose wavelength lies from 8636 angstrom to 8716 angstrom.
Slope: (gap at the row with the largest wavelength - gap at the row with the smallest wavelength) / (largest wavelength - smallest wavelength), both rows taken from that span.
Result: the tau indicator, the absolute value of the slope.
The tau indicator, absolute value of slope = 0.030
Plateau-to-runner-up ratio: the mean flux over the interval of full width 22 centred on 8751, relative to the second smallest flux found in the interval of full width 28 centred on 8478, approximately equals 1.17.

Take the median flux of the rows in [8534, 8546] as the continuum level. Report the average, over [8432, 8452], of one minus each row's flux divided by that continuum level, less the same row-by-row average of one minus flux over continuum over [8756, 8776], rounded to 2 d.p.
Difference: 0.11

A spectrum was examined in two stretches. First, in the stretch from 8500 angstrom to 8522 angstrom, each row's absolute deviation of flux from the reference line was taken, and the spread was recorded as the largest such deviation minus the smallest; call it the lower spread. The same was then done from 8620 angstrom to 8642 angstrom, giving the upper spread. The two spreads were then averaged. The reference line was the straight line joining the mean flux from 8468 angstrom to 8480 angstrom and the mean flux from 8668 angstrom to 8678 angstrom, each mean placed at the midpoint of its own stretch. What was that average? 3.1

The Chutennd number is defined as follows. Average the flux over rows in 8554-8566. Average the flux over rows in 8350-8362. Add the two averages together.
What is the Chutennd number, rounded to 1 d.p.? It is 49.8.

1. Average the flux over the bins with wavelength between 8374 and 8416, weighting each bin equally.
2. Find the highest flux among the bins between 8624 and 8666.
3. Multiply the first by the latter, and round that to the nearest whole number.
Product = 646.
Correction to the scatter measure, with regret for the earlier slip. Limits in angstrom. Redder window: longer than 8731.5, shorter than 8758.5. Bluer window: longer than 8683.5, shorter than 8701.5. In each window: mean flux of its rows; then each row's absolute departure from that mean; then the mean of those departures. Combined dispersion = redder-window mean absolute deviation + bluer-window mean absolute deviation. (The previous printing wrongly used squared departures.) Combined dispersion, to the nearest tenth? 2.1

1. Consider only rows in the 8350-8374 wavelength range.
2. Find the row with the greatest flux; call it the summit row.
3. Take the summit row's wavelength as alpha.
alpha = 8370.0 angstrom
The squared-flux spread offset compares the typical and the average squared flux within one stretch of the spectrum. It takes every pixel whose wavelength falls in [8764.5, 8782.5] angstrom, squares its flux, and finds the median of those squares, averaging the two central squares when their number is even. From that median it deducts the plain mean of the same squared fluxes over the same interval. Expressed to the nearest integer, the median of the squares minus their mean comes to 27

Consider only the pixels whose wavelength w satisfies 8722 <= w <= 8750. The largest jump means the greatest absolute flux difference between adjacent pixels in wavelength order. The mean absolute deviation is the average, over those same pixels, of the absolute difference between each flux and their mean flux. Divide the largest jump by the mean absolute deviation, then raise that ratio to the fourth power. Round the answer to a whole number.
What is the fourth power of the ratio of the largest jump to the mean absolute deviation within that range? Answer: 240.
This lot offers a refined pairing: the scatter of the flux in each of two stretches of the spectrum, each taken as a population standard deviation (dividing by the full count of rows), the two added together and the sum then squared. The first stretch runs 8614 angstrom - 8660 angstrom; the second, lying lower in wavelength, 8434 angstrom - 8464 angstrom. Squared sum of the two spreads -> 10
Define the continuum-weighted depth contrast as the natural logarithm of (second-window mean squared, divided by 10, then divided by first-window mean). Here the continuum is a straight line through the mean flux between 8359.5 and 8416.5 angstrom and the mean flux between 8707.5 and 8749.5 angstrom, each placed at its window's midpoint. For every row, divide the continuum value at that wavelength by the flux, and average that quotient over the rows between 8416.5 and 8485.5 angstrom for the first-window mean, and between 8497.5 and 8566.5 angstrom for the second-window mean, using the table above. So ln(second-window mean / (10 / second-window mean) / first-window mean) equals -2.17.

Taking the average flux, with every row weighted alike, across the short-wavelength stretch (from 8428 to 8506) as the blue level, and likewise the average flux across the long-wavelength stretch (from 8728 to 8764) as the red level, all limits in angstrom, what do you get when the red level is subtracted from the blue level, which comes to -1.6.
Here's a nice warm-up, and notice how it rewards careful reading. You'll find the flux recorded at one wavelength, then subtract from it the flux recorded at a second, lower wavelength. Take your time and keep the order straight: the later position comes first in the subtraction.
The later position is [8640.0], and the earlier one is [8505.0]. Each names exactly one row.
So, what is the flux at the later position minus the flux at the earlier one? -3.8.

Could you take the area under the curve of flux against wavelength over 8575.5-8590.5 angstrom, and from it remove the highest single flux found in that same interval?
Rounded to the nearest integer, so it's 339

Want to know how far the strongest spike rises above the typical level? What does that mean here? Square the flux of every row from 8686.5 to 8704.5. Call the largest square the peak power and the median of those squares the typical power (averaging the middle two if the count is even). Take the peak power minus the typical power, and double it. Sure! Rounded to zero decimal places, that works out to 249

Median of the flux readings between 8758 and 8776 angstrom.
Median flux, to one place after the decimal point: 25.4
